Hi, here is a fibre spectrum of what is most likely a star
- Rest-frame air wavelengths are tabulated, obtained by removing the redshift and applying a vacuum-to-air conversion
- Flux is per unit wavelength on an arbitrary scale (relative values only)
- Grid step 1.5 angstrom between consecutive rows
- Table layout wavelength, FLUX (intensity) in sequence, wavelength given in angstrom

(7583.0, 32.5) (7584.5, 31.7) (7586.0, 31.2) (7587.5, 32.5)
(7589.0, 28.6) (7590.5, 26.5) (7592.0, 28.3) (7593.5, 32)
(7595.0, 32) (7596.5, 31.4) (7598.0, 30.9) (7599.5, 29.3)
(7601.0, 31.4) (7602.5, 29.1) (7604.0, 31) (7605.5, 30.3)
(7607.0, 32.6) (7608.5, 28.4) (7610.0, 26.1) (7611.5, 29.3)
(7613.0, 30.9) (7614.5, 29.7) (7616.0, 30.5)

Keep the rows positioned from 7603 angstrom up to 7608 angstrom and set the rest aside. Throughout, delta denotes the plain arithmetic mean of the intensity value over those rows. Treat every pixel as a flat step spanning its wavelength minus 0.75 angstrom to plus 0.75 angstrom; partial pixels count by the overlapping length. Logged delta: 31.3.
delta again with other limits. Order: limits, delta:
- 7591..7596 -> 30.8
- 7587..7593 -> 29.0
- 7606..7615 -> 29.5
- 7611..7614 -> 30.1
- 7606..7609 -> 30.5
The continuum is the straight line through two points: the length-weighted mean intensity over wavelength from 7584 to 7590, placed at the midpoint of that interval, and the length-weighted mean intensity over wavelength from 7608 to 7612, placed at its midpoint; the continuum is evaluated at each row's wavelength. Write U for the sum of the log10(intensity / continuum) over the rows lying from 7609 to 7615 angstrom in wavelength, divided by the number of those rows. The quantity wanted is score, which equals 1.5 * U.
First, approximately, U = 0.022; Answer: 0.033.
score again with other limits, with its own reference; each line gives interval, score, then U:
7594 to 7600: 0.031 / 0.020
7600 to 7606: 0.039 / 0.026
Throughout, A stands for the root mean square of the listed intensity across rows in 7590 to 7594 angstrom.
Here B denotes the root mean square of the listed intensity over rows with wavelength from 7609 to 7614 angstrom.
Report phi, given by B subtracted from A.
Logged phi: 0.2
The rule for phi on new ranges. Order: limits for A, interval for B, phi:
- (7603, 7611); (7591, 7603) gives -0.8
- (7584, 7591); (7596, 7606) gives -0.3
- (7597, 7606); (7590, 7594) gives 1.3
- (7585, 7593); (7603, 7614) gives -0.4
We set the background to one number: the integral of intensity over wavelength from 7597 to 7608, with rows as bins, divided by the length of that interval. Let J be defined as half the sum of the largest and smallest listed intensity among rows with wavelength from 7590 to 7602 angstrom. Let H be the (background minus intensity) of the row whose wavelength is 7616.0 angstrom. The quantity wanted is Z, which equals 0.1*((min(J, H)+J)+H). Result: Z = 2.9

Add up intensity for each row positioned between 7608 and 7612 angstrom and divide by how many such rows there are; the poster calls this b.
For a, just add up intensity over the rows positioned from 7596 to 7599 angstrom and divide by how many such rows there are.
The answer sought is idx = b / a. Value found 0.90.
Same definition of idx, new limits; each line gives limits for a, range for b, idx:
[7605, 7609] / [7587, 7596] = 0.99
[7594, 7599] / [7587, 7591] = 0.93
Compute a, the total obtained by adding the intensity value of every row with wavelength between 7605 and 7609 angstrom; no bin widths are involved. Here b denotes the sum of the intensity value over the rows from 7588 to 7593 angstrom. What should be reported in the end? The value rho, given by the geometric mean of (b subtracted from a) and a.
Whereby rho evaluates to 26.9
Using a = 91.3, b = 83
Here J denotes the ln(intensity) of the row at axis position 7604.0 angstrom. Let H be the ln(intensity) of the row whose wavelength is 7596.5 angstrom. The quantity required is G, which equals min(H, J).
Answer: 3.43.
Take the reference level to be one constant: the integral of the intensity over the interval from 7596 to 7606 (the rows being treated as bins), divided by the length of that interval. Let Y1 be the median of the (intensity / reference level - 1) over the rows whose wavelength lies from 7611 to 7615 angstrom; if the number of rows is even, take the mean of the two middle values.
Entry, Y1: -0.025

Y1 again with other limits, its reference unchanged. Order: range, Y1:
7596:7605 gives 0.016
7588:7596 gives -0.061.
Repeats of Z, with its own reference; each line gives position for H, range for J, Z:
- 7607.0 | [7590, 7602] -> 2.5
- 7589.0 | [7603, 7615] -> 3.3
